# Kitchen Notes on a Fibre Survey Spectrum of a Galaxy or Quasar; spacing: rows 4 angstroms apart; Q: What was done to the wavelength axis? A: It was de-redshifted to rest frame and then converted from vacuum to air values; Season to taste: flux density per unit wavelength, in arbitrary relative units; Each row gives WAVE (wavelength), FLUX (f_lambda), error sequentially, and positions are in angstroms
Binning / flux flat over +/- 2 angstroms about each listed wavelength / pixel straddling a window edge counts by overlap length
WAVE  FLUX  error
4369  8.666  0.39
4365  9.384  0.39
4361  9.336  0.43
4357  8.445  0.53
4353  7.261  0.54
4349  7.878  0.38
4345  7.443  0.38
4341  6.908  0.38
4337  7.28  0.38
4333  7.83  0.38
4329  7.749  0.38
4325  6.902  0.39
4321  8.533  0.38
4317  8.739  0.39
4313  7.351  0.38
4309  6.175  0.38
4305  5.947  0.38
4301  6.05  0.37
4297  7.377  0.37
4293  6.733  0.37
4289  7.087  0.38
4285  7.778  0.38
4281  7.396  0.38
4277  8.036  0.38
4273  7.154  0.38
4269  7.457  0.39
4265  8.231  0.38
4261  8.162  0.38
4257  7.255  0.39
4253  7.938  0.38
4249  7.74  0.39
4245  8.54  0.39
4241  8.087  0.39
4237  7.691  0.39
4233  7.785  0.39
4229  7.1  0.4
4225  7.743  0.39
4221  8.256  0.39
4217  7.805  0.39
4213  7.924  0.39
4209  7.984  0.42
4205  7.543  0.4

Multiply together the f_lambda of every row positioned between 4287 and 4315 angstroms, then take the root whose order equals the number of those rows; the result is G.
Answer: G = 6.65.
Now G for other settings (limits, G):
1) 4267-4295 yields 7.37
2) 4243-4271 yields 7.89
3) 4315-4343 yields 7.68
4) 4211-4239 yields 7.75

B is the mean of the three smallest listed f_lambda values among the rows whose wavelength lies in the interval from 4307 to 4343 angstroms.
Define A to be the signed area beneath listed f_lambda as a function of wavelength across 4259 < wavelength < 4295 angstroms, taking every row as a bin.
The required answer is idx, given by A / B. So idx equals 40.9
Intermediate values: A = 272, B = 6.66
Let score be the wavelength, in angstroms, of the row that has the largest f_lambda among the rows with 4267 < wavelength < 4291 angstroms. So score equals 4277 angstroms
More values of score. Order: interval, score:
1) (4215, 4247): 4245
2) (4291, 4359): 4317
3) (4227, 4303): 4245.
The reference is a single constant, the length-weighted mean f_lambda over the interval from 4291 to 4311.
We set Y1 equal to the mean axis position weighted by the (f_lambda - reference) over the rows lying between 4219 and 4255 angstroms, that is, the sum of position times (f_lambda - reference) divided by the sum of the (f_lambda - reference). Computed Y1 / 4237.6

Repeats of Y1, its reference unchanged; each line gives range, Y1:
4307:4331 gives 4320.9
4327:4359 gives 4344.0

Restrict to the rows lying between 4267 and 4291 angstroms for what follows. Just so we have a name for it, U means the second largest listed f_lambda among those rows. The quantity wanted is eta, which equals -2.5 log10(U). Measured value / -2.23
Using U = 7.778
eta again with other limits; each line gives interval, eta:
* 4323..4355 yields -2.23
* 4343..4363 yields -2.32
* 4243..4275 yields -2.29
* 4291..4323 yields -2.33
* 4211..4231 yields -2.25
